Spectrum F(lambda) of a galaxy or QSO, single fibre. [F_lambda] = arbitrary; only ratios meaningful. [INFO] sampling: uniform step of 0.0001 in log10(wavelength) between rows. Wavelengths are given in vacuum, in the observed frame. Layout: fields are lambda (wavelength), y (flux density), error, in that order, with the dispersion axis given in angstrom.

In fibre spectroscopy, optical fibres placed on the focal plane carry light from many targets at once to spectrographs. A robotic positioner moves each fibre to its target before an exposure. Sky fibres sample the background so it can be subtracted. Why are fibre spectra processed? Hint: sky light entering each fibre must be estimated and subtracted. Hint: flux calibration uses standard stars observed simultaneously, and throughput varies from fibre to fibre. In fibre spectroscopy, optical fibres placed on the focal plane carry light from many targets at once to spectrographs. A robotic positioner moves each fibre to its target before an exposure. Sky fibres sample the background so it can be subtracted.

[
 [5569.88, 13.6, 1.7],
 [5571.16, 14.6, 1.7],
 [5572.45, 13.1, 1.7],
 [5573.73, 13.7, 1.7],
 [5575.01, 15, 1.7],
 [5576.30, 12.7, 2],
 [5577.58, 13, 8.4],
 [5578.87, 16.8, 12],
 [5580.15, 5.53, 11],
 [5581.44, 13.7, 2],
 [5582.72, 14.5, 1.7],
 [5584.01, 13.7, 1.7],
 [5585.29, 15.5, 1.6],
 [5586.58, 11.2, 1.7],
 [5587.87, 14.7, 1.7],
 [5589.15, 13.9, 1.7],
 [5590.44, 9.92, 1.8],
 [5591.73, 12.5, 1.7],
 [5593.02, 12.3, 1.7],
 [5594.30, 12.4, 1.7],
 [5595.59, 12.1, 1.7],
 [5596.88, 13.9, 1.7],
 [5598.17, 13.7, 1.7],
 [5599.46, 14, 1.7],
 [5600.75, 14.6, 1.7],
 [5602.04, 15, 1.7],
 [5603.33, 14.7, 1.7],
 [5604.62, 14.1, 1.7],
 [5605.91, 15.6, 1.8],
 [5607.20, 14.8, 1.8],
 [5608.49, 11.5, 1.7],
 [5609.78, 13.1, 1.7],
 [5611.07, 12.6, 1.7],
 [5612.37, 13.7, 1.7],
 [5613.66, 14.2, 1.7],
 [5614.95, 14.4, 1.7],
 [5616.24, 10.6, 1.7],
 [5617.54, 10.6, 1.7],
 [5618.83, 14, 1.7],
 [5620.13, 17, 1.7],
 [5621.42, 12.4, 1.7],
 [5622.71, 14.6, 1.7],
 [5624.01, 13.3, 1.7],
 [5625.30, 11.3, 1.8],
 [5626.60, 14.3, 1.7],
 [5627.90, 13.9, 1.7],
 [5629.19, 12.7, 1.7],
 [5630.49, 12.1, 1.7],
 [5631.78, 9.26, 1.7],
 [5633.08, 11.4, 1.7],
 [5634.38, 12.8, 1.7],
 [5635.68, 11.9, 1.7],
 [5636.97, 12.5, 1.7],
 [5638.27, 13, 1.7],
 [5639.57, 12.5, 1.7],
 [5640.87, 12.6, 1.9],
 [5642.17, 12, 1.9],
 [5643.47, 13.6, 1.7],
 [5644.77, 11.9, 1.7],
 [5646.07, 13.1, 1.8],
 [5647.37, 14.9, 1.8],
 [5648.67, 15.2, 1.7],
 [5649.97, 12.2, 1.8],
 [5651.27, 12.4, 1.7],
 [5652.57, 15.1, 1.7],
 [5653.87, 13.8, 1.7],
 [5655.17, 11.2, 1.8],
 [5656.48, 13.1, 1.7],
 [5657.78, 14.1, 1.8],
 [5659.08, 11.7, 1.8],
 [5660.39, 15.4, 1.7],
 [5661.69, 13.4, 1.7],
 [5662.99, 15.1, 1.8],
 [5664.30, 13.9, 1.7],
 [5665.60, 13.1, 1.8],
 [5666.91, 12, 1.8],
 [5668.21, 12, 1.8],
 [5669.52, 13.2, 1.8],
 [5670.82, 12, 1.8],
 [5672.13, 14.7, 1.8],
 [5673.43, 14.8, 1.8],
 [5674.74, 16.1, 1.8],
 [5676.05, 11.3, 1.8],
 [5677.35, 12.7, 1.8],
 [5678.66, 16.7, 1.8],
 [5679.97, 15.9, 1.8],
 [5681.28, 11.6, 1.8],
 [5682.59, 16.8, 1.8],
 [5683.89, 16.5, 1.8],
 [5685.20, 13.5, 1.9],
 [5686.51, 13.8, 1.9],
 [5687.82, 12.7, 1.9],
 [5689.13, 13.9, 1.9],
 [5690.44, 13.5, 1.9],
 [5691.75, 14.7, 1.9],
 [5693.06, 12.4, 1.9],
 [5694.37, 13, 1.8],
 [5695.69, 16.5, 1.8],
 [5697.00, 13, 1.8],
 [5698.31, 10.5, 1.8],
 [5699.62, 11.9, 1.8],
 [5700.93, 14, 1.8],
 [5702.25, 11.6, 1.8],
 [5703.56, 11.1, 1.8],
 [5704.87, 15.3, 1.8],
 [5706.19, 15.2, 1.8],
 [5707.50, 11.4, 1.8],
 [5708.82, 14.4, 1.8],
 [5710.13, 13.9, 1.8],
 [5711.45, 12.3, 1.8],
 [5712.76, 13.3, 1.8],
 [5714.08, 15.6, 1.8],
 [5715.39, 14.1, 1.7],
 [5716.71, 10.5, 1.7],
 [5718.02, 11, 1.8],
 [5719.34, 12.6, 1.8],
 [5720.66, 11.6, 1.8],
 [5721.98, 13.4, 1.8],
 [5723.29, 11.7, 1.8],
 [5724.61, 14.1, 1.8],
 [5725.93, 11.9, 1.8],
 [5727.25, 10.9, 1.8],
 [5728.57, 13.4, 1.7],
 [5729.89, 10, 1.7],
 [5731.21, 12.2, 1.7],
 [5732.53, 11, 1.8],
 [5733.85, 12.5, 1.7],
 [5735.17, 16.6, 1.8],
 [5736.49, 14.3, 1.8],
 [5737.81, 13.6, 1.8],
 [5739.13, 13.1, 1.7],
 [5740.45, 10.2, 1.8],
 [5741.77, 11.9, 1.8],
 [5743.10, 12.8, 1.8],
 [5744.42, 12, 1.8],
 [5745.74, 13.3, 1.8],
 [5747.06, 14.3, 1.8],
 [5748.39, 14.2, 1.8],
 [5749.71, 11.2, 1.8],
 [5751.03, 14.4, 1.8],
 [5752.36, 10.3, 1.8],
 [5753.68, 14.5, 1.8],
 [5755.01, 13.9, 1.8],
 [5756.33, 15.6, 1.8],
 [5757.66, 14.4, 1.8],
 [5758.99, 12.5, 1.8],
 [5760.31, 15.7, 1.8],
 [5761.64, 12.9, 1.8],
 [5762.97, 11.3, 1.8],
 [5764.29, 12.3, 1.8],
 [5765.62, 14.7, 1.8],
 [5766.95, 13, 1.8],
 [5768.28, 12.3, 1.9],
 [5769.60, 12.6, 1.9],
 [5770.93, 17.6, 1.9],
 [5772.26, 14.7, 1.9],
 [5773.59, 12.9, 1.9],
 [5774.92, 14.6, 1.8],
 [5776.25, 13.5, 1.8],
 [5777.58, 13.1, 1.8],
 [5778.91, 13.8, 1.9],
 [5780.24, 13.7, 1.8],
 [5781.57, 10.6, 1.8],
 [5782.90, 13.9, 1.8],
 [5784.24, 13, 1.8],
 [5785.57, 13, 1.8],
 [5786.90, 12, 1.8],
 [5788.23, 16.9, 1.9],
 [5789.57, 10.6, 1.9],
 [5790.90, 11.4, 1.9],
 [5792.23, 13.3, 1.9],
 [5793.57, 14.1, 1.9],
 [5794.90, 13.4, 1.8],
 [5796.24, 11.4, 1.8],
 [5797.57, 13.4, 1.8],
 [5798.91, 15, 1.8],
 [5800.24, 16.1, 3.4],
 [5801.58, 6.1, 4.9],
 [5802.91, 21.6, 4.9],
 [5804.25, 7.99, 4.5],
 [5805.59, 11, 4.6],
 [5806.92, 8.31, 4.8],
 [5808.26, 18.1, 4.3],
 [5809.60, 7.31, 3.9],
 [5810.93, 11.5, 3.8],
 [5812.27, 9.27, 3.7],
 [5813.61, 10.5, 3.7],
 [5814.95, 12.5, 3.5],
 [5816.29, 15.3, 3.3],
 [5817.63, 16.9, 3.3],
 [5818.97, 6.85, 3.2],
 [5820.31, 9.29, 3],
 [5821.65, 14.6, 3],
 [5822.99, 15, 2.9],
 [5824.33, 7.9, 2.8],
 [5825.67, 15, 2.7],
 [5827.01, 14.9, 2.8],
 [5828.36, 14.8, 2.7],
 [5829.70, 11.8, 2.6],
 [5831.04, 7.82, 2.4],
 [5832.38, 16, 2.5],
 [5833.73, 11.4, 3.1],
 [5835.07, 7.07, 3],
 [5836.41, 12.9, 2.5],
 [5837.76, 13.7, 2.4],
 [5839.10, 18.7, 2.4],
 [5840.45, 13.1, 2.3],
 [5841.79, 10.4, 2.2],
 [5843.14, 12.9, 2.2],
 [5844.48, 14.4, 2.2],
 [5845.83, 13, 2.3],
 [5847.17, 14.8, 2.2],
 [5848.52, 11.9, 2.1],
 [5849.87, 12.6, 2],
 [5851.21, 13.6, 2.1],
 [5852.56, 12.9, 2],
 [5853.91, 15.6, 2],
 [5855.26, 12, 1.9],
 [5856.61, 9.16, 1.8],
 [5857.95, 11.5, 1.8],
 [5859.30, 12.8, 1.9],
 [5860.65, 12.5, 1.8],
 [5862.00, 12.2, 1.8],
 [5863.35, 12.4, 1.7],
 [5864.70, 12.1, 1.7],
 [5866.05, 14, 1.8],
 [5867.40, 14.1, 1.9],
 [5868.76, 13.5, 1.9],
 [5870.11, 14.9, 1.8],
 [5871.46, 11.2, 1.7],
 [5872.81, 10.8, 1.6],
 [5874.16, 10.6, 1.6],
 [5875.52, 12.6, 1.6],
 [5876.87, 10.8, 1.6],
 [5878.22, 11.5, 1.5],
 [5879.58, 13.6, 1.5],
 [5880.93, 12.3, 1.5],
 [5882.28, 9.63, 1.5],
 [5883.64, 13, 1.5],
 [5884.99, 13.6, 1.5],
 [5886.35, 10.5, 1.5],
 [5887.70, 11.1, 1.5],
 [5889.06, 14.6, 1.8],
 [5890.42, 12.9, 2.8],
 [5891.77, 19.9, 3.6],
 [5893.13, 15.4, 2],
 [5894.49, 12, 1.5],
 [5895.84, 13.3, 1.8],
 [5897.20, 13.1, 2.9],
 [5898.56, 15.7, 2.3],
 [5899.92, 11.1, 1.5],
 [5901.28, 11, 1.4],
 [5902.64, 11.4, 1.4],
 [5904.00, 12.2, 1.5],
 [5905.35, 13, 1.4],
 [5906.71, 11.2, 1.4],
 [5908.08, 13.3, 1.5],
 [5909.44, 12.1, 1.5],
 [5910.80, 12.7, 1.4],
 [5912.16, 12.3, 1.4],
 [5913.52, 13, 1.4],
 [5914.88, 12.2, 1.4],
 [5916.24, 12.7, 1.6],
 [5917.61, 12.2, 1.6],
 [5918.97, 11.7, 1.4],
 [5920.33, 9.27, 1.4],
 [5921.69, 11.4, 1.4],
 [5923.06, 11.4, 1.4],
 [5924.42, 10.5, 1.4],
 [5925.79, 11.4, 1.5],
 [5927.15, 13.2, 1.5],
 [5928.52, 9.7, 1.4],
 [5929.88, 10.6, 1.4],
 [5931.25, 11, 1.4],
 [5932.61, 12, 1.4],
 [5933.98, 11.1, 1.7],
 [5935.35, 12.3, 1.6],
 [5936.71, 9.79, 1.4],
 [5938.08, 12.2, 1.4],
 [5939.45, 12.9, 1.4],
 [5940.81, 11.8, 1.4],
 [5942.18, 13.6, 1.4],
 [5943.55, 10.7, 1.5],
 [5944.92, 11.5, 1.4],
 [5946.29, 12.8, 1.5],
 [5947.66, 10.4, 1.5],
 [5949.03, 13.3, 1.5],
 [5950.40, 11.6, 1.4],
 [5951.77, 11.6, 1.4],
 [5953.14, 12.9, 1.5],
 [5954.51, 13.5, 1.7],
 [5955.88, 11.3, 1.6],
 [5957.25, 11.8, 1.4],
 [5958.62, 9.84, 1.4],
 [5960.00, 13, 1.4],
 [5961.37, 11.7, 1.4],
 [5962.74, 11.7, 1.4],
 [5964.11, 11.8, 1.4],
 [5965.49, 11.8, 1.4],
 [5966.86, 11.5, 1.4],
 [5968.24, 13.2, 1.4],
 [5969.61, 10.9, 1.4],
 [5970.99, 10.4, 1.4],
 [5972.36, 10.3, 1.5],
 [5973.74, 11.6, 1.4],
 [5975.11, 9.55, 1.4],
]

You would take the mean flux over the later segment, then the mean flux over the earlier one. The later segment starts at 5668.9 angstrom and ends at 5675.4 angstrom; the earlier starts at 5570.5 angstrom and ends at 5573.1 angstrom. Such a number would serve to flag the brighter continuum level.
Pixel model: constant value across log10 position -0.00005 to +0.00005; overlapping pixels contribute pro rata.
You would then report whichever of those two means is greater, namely 14.2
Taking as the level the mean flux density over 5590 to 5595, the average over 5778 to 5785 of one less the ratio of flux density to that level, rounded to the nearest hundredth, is -0.10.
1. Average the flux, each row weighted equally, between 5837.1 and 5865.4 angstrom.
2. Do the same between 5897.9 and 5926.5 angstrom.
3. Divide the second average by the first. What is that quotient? 0.92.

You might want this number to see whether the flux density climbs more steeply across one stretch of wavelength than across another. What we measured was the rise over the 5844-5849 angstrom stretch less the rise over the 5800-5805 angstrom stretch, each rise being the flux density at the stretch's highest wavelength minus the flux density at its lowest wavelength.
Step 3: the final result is 5.6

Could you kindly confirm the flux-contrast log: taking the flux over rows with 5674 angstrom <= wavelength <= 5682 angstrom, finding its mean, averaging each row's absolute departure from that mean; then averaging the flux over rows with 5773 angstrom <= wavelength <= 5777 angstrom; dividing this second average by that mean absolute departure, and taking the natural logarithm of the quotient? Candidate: 1.8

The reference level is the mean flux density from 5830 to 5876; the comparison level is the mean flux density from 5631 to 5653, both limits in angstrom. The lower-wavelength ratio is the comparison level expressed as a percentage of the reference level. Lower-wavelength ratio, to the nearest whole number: 101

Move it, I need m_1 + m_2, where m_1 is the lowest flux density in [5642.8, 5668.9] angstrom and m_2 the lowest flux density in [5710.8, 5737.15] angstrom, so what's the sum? 21.2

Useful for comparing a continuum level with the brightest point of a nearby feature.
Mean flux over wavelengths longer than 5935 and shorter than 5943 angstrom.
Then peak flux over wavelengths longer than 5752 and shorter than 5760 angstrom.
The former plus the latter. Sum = 27.7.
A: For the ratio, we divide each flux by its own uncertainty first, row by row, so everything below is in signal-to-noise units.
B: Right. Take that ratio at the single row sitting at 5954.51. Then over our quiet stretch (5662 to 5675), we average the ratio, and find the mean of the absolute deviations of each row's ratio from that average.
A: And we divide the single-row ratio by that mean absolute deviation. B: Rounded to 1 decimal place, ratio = 10.9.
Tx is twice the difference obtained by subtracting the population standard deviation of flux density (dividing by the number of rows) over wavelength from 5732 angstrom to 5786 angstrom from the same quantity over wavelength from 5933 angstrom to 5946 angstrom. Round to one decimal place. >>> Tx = -1.0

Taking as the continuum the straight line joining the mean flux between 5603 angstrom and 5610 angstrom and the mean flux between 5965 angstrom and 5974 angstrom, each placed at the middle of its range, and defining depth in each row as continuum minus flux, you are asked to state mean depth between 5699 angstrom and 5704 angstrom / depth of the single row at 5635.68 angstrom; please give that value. 0.6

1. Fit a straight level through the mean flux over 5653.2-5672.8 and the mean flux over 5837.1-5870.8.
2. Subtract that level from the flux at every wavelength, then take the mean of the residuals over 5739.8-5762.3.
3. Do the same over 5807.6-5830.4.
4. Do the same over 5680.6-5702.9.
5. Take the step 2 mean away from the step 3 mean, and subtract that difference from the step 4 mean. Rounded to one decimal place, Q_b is 1.0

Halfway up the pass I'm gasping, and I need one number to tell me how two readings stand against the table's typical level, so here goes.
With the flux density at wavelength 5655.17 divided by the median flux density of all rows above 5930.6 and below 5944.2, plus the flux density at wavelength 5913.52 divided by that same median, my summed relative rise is 2.03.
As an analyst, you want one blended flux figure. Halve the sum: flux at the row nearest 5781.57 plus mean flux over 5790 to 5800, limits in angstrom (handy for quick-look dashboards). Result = 11.9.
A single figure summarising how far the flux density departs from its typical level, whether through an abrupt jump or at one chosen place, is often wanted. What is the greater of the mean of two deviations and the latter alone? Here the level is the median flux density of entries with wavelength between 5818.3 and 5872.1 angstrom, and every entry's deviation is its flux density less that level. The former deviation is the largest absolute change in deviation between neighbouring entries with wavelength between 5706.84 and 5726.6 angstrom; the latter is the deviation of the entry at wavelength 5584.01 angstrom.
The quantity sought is 2.2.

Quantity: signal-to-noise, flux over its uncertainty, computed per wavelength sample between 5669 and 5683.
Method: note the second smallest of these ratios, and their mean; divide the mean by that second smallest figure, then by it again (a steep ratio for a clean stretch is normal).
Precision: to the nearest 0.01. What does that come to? 0.19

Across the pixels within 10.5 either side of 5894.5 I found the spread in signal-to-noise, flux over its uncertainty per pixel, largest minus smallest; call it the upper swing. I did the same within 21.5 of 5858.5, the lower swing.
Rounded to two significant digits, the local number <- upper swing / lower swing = 1.0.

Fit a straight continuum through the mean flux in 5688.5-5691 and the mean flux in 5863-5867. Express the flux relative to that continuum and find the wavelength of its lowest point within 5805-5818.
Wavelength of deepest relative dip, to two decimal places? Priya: 5809.60 angstrom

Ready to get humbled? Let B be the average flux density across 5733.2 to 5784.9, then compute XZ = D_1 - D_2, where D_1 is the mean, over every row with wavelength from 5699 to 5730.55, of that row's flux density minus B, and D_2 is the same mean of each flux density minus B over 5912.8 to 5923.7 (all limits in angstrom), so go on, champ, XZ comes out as 1.0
